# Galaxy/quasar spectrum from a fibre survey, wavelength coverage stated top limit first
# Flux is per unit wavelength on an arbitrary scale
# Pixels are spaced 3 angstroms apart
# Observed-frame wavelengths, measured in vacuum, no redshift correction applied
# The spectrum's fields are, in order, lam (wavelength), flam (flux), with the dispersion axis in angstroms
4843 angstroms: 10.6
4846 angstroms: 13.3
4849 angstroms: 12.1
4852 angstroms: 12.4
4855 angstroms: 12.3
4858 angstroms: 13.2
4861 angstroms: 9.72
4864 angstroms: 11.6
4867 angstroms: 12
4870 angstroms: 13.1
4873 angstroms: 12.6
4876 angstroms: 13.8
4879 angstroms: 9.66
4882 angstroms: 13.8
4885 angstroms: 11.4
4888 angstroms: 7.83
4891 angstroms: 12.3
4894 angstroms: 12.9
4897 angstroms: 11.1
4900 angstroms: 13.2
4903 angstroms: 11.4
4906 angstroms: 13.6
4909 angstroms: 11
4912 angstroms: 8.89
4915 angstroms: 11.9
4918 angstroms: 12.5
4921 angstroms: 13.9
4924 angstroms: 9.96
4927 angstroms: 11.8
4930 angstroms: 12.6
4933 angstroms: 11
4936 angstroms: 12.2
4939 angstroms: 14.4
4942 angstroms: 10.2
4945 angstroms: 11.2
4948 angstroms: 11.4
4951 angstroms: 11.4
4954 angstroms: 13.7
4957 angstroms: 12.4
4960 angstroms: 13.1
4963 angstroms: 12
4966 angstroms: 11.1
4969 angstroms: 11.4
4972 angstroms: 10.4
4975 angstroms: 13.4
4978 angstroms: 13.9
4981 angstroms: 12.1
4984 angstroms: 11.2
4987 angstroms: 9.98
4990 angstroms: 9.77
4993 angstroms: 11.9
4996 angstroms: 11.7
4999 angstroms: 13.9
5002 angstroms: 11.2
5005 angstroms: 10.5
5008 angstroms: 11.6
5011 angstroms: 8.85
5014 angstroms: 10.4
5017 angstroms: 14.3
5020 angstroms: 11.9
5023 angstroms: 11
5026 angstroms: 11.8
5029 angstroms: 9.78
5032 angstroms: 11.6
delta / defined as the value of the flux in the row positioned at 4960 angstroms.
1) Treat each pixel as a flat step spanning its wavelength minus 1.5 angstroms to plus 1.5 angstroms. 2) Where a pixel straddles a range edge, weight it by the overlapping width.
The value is 13.1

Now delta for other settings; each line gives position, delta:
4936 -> 12.2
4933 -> 11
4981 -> 12.1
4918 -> 12.5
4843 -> 10.6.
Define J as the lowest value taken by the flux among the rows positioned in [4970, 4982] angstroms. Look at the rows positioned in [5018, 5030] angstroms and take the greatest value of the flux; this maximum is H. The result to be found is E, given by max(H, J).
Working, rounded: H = 11.9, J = 10.4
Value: 11.9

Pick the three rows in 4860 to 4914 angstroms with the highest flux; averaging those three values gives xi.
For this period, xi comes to 13.7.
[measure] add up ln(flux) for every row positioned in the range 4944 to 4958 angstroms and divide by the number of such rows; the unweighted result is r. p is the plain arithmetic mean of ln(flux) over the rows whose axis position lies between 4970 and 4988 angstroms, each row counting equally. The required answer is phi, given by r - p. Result 0.02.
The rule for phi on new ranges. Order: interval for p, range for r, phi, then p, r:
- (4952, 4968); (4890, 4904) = -0.02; 2.52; 2.50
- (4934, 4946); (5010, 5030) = -0.08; 2.48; 2.40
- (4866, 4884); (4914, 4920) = -0.02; 2.52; 2.50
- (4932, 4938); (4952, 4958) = 0.12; 2.45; 2.57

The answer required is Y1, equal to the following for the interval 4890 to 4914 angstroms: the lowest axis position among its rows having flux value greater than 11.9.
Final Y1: 4891 angstroms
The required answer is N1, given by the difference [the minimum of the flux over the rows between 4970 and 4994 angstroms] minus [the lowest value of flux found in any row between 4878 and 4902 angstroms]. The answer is 1.94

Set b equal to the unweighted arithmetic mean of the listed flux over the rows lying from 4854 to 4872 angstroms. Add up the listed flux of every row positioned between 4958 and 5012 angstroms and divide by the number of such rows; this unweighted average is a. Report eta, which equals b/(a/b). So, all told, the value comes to 12.4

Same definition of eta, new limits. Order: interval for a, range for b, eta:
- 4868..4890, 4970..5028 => 11.4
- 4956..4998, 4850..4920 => 11.9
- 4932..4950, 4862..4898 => 11.9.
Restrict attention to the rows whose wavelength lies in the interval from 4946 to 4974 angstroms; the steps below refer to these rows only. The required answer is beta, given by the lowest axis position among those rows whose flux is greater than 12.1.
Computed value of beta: 4954 angstroms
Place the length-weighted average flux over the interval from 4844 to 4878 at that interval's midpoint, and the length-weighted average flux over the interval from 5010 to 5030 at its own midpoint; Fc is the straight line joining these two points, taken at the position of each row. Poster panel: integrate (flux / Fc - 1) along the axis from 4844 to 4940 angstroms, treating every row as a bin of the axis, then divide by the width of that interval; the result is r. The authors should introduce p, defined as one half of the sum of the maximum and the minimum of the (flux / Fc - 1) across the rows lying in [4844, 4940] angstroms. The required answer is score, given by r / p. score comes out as 0.17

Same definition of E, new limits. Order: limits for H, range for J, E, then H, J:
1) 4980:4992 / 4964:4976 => 12.1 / 12.1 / 10.4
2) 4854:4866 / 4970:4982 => 13.2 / 13.2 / 10.4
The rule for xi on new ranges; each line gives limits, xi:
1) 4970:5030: 14.0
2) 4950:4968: 13.1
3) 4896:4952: 14.0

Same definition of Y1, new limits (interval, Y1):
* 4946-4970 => 4954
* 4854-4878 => 4855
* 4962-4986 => 4963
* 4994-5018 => 4999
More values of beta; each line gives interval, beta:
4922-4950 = 4930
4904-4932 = 4906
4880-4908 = 4882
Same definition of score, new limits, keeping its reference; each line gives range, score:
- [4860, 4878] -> 0.24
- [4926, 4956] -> 0.44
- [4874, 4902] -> 0.26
